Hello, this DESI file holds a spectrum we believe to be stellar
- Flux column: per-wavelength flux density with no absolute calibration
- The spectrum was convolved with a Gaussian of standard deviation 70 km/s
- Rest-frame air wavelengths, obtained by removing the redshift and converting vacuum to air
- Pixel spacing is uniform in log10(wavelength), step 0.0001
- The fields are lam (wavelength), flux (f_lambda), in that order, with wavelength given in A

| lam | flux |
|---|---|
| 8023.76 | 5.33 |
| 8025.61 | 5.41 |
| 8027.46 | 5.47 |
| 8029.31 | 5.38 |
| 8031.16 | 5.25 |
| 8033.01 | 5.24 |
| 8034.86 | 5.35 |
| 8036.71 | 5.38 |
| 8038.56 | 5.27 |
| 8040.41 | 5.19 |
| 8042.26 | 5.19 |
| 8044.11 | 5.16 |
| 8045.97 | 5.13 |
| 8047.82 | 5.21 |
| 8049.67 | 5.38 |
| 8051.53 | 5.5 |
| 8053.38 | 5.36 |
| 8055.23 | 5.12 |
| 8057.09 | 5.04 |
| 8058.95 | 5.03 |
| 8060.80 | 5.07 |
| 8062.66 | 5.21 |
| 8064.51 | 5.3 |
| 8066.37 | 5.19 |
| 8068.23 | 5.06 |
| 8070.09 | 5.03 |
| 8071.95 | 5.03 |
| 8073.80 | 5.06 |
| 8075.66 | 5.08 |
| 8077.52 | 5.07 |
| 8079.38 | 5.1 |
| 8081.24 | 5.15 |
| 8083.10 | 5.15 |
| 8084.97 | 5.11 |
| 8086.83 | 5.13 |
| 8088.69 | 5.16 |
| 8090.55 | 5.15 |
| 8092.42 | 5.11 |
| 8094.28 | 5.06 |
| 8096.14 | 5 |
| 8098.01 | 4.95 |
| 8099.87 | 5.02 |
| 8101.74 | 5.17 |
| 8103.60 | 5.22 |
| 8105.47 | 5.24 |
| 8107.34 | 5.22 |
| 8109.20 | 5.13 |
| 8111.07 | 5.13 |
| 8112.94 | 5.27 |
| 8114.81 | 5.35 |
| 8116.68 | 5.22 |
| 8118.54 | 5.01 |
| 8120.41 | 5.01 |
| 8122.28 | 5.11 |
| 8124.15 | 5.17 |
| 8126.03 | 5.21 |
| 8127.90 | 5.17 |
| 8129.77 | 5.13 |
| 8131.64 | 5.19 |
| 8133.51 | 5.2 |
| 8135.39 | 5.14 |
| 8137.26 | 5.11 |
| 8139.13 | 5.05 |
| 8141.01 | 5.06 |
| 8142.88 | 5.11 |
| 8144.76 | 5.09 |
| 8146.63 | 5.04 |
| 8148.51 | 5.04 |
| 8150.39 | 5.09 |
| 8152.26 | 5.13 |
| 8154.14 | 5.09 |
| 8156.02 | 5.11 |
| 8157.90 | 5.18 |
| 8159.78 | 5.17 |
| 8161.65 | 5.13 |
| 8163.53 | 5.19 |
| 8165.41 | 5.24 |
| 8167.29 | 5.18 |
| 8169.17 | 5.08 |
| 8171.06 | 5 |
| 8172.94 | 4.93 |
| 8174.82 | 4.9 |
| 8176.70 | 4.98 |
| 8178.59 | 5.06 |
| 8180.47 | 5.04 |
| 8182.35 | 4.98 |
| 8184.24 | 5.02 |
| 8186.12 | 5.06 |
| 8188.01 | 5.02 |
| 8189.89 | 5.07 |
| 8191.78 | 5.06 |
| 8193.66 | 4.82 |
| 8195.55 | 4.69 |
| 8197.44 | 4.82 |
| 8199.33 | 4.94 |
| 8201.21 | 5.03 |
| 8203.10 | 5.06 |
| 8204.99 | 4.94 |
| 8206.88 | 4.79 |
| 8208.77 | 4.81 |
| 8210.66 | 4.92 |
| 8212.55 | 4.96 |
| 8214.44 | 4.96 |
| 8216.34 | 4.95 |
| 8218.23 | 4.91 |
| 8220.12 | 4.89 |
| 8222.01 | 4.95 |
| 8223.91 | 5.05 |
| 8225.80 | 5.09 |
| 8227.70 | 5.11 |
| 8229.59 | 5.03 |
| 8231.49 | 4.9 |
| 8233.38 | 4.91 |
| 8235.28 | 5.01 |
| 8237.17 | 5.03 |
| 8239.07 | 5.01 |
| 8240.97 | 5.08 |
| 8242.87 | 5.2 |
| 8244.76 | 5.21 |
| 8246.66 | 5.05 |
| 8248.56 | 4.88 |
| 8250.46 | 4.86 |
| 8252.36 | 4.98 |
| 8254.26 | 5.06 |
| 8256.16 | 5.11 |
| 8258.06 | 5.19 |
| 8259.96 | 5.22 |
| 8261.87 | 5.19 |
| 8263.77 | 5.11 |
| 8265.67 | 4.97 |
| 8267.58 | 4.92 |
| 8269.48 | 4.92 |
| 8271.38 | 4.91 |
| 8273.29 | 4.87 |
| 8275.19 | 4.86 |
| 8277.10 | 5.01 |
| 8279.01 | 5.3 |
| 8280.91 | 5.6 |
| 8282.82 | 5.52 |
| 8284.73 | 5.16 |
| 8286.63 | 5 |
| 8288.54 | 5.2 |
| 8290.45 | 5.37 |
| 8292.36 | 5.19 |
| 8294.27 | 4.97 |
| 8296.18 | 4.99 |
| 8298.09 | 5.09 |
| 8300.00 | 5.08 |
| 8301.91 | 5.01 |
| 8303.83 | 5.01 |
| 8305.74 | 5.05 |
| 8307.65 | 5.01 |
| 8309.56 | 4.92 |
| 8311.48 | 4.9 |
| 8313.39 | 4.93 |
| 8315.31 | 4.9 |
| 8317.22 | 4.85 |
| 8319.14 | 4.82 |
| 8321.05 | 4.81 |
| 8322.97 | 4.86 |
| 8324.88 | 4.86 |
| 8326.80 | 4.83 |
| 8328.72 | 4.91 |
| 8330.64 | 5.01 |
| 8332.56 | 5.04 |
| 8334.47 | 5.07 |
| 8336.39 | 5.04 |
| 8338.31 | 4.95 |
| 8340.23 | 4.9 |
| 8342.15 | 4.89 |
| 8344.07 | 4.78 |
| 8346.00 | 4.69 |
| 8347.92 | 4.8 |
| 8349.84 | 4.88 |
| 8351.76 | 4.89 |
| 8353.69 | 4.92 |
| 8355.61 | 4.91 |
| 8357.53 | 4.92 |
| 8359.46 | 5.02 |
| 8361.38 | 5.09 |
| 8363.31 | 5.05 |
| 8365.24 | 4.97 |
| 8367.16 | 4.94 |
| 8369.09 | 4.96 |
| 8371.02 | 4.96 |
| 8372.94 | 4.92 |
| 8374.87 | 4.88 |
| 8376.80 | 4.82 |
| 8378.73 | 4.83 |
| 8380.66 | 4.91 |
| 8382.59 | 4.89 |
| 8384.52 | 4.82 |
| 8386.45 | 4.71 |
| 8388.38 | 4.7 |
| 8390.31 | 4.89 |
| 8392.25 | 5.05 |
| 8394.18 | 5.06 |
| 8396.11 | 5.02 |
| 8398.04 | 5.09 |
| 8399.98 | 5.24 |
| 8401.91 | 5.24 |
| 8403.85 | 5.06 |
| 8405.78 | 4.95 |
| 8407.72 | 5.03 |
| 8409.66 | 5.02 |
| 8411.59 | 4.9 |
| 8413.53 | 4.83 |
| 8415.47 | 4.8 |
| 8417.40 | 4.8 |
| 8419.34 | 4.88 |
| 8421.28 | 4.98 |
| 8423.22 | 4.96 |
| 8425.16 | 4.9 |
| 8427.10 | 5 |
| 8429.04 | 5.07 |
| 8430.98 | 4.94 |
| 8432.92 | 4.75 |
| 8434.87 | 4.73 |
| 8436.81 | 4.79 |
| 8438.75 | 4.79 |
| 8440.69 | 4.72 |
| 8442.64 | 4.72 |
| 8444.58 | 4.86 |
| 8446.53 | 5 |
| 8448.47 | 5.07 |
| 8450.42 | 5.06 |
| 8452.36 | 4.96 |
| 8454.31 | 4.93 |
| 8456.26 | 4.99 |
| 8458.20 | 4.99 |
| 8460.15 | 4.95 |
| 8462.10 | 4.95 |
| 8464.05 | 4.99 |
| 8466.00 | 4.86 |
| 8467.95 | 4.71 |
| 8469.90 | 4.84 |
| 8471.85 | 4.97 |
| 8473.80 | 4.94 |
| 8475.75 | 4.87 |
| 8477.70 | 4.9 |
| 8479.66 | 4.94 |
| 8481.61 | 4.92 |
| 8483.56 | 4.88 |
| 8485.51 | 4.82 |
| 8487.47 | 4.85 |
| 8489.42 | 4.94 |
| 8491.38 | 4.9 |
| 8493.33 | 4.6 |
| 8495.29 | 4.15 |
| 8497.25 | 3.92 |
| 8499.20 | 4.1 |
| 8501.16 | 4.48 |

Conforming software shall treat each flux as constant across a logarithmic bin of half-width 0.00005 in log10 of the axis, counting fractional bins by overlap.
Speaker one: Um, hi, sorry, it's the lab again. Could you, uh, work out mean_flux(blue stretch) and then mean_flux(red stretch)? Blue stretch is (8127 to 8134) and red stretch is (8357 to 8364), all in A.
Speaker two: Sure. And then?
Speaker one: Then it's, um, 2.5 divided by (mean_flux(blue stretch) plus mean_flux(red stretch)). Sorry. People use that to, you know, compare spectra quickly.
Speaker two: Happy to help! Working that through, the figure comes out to 0.245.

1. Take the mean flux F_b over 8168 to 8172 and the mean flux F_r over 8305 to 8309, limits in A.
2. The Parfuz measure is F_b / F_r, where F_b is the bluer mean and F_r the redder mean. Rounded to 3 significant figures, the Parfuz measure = 1.00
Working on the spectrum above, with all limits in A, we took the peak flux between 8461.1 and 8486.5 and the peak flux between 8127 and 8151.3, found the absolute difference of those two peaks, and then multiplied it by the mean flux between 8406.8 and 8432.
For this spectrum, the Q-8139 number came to 1.0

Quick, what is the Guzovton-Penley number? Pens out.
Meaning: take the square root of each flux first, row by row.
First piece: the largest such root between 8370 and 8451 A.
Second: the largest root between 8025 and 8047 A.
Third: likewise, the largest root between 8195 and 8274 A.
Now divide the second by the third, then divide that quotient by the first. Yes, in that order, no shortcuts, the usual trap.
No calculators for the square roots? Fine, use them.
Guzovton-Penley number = 0.447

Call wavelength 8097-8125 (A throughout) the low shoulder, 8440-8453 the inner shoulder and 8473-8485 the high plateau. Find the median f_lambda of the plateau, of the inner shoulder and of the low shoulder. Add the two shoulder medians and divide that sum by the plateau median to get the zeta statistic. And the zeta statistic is 2.06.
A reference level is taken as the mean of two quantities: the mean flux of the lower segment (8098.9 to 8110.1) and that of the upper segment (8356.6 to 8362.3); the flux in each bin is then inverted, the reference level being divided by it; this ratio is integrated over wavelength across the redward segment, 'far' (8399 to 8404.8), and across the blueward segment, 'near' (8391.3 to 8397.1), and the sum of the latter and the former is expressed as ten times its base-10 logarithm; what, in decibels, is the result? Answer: 10.63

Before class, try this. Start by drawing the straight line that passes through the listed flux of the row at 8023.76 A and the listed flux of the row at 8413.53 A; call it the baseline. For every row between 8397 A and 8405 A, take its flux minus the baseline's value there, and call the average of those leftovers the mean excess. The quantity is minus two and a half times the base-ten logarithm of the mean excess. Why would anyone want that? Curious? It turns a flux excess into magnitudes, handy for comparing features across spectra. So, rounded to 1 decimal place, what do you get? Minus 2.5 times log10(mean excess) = 1.3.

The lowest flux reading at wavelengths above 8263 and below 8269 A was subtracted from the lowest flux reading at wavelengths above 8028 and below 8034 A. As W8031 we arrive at 0.32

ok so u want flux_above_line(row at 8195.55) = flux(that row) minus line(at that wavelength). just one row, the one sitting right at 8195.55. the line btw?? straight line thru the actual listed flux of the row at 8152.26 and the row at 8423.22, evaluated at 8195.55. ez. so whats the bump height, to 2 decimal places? -0.41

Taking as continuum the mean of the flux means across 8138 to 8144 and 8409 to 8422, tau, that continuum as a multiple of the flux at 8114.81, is 0.93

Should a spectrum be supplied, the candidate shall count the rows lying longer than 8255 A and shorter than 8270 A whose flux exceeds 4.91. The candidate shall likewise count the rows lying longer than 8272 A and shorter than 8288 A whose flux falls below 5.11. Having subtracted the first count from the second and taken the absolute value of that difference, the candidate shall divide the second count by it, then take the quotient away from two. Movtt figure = 1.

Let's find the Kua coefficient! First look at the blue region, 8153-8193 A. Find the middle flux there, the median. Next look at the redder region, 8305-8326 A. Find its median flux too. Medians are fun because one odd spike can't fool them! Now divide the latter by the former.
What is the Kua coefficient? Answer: 0.968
